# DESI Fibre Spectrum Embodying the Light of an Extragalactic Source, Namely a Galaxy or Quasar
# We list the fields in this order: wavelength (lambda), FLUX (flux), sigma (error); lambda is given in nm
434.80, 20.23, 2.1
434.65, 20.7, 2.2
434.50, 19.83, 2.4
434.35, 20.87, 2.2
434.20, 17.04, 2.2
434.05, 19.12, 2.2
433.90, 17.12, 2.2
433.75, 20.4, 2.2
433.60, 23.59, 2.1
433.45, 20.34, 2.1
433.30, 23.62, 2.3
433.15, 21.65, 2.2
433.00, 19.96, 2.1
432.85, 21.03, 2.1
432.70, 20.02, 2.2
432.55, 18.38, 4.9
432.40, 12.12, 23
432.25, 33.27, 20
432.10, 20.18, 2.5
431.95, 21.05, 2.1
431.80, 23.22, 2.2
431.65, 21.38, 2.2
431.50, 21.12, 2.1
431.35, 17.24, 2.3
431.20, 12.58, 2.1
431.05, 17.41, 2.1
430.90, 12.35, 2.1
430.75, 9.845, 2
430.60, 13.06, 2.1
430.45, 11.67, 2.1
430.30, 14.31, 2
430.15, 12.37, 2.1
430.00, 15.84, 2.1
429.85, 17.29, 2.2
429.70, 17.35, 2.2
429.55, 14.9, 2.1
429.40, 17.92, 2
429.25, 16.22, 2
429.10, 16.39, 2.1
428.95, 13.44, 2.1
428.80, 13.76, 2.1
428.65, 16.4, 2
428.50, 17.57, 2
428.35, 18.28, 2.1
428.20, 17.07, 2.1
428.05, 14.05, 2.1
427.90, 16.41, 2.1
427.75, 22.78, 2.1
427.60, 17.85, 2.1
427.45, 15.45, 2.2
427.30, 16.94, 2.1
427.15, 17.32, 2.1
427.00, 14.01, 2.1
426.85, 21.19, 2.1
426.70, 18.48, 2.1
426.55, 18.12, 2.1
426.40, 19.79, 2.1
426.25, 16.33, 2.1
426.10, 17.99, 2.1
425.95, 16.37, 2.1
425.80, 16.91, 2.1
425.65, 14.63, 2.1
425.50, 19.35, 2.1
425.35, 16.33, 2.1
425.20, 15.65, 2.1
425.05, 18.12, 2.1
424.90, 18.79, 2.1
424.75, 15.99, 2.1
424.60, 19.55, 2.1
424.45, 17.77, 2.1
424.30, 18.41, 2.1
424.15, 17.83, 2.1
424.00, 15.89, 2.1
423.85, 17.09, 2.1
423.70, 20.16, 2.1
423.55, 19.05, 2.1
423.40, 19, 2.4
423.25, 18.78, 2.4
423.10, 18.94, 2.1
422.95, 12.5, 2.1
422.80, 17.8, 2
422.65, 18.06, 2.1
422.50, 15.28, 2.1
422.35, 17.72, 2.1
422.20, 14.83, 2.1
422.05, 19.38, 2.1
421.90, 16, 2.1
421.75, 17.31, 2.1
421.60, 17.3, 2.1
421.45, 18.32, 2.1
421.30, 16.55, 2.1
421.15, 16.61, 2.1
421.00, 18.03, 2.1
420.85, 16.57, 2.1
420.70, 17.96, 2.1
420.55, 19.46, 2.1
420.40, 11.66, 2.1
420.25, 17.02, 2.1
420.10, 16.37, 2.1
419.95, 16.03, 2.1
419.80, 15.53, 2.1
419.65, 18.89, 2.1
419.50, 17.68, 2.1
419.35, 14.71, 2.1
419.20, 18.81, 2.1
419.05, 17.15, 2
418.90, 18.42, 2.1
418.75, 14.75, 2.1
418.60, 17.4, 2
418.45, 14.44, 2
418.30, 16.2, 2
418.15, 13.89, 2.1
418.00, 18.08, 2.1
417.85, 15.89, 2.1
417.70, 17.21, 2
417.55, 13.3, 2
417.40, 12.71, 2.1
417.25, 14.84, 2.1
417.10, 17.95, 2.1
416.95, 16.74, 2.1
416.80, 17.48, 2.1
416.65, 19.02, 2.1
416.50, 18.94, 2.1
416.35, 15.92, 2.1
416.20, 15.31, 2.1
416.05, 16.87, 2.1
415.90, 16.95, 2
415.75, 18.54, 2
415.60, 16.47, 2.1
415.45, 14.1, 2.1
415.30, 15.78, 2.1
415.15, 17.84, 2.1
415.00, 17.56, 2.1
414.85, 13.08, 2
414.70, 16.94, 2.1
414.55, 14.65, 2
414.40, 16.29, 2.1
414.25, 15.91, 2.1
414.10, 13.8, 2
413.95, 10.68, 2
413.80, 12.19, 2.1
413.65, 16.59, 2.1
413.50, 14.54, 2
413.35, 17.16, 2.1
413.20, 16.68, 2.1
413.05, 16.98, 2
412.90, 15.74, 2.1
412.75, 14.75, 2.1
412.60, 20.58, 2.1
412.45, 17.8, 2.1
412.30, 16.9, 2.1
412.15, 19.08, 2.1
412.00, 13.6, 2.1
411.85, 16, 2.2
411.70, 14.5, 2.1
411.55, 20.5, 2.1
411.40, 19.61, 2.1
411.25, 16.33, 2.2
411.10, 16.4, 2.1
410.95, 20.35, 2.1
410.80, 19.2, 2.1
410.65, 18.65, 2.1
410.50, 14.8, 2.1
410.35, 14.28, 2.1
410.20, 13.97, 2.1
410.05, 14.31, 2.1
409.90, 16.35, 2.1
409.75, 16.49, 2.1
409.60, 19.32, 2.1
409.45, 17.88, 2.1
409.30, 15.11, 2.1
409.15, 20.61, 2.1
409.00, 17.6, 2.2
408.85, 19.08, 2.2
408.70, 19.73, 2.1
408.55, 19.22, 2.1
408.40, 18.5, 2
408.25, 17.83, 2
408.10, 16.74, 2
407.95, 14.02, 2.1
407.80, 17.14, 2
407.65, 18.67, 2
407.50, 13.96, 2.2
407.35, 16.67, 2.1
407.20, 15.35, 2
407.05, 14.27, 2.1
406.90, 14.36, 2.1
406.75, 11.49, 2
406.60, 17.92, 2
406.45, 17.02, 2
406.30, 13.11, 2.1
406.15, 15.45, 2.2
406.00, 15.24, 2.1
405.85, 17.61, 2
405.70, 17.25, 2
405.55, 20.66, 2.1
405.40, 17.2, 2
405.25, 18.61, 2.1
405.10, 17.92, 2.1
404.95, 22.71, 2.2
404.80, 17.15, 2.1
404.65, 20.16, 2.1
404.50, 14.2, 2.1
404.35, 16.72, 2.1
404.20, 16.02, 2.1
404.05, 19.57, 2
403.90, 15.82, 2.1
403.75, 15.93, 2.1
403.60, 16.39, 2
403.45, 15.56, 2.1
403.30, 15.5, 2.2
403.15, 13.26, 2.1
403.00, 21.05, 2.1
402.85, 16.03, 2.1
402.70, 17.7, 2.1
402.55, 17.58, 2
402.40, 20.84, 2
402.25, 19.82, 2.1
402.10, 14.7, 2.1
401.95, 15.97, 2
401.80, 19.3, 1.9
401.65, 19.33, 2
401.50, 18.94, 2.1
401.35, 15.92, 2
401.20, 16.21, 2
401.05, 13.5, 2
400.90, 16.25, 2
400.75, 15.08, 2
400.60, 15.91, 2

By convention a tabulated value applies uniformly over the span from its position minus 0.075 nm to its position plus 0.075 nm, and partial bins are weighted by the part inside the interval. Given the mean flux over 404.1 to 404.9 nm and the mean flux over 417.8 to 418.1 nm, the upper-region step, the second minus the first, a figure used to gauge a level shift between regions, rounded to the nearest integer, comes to 0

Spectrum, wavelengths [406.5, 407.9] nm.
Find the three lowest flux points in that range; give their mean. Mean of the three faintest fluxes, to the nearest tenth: 13.2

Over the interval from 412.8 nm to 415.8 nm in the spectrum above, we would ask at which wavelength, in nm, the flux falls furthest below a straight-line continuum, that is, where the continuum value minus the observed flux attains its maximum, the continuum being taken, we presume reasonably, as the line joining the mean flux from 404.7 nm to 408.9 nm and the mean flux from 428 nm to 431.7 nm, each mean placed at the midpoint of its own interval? 413.95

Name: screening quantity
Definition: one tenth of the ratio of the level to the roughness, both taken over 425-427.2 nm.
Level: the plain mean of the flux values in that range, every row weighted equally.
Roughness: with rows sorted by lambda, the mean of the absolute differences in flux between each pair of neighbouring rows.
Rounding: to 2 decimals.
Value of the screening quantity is 0.68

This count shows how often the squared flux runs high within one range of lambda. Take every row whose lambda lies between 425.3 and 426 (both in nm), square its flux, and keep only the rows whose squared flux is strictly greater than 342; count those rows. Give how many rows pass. 1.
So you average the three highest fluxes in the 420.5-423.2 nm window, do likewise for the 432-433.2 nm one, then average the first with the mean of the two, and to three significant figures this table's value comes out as 20.8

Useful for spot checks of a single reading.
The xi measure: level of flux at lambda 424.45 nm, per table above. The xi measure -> 17.77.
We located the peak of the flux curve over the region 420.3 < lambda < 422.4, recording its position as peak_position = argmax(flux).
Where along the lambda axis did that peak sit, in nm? 420.55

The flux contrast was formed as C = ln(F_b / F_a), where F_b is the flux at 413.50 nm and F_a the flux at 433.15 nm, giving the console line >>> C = -0.40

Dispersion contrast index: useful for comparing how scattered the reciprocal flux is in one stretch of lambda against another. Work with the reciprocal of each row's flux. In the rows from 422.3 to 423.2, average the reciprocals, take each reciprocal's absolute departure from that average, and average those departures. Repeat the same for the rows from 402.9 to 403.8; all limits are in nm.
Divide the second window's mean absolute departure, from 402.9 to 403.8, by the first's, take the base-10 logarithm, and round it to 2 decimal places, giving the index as -0.15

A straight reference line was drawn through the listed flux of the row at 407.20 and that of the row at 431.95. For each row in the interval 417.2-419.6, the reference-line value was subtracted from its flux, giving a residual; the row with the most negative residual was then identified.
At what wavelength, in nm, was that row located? 417.40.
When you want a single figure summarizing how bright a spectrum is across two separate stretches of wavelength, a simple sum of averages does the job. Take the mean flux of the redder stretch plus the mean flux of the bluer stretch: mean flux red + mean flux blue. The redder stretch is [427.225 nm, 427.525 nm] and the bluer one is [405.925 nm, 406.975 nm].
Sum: 31.1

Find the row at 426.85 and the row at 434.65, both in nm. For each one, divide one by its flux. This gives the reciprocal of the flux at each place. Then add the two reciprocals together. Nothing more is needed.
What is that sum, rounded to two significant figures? 0.096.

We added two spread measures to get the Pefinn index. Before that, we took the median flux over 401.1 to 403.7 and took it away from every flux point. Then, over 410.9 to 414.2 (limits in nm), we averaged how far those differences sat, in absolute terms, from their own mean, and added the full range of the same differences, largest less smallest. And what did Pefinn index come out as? 11.9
